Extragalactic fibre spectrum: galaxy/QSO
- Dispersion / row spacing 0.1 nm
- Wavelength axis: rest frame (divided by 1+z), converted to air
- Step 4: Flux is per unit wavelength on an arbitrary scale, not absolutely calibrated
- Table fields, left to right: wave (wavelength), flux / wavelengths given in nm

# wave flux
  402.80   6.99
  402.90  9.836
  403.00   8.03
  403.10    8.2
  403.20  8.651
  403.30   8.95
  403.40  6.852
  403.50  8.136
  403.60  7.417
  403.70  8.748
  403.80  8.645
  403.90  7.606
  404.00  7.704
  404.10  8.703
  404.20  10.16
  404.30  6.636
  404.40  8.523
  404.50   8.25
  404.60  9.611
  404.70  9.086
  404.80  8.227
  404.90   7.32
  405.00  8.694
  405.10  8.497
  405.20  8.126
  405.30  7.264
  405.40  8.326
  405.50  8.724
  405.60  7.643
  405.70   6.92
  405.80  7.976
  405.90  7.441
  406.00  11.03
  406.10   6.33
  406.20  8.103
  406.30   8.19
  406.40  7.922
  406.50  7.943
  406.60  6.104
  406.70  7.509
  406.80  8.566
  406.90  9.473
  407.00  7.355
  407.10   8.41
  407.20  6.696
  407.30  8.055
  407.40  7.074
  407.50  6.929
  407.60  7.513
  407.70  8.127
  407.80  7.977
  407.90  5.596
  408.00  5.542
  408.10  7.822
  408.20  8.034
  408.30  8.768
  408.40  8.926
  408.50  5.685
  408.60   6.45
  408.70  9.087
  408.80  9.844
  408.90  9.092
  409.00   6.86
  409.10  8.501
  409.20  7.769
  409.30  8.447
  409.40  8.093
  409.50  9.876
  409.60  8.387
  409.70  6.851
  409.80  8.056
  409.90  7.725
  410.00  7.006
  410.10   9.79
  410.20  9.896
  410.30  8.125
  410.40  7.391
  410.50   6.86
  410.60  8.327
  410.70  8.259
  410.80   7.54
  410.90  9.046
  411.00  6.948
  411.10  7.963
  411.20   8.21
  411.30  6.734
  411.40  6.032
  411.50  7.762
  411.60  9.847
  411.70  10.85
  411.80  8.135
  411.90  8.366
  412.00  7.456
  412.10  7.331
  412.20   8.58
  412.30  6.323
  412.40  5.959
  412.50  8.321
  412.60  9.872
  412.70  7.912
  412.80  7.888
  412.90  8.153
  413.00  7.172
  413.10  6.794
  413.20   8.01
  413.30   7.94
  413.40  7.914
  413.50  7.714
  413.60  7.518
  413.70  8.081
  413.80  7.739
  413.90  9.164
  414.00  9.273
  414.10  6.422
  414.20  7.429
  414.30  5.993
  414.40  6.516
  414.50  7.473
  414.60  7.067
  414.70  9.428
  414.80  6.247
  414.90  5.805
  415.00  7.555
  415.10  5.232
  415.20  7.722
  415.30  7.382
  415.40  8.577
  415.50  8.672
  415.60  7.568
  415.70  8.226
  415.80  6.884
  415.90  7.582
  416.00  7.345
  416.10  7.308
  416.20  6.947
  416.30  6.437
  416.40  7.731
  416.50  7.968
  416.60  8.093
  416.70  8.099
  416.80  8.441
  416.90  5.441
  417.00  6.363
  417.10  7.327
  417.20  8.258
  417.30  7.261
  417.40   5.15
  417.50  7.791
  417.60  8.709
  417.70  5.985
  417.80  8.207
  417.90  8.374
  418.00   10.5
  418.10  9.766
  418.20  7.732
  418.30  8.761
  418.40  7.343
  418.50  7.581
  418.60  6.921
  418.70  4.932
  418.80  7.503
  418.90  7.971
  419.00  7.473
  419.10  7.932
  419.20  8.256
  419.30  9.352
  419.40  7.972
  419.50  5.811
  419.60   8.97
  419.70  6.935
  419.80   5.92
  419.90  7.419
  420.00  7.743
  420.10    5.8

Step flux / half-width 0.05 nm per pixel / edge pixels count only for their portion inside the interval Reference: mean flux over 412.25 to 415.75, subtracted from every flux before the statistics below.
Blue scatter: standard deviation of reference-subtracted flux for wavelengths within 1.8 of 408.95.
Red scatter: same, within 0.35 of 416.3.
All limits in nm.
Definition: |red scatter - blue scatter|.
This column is 0.6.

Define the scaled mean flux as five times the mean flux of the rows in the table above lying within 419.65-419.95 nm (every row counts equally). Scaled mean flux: 34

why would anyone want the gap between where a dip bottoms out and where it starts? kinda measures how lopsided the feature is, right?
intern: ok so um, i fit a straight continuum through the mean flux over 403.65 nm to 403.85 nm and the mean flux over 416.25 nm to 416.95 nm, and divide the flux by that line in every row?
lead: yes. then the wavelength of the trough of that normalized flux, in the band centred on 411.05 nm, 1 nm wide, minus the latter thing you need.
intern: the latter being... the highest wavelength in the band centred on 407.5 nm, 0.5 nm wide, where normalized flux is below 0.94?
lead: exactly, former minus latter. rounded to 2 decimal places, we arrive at 3.80 nm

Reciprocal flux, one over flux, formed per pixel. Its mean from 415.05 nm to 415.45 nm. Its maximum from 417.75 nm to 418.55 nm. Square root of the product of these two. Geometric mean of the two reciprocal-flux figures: 0.140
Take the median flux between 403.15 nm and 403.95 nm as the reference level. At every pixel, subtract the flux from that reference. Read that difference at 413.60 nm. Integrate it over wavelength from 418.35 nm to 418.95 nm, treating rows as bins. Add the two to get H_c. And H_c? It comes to 1.68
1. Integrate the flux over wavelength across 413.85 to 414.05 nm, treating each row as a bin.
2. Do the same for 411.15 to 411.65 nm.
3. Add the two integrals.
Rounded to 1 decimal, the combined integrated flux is 5.7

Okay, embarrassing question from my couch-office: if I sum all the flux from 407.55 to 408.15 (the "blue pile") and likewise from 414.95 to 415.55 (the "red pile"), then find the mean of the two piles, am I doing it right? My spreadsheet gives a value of 44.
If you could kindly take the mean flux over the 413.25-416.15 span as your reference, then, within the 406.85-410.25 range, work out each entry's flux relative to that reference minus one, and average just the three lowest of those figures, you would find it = -0.25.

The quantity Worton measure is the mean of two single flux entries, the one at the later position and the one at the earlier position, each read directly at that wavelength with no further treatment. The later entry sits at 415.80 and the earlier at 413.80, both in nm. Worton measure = 7.3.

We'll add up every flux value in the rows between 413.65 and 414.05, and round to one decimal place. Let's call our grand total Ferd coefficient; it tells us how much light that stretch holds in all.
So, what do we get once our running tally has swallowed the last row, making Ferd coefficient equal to 34.3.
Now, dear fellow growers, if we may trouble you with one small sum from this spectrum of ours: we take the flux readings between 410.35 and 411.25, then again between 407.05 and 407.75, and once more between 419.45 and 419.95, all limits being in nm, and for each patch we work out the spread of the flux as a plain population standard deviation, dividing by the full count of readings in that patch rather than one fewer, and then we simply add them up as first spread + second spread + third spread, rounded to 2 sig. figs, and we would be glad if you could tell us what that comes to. 2.4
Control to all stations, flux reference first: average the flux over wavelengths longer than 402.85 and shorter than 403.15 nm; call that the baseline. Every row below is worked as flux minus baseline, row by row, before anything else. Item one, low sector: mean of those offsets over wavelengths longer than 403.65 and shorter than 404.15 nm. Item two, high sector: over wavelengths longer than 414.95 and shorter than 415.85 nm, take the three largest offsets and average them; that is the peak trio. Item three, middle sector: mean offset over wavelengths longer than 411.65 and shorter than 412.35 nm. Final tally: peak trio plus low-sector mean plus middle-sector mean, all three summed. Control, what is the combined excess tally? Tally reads -1.1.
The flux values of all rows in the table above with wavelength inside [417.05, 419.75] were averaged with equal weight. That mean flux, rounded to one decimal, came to 7.7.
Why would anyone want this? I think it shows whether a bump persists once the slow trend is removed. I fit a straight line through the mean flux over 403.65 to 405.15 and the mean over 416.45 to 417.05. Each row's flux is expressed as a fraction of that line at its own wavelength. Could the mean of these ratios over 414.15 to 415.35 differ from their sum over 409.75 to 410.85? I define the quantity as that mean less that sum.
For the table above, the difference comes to -10.3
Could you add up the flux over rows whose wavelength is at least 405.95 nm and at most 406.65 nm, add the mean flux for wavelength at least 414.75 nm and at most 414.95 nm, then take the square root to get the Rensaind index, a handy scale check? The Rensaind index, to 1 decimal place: 7.9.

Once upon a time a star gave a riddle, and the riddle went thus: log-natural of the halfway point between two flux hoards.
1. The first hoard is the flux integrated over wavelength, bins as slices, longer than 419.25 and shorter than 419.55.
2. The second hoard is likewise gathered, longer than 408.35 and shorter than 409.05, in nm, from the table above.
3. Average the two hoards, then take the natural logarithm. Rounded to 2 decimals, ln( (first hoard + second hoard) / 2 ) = 1.37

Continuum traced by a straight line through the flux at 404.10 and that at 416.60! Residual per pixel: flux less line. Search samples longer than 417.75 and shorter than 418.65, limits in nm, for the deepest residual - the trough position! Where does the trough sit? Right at 418.60 nm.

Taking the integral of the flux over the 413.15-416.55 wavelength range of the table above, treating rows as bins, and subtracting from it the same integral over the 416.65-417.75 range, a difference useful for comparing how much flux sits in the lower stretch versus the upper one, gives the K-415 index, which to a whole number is 18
